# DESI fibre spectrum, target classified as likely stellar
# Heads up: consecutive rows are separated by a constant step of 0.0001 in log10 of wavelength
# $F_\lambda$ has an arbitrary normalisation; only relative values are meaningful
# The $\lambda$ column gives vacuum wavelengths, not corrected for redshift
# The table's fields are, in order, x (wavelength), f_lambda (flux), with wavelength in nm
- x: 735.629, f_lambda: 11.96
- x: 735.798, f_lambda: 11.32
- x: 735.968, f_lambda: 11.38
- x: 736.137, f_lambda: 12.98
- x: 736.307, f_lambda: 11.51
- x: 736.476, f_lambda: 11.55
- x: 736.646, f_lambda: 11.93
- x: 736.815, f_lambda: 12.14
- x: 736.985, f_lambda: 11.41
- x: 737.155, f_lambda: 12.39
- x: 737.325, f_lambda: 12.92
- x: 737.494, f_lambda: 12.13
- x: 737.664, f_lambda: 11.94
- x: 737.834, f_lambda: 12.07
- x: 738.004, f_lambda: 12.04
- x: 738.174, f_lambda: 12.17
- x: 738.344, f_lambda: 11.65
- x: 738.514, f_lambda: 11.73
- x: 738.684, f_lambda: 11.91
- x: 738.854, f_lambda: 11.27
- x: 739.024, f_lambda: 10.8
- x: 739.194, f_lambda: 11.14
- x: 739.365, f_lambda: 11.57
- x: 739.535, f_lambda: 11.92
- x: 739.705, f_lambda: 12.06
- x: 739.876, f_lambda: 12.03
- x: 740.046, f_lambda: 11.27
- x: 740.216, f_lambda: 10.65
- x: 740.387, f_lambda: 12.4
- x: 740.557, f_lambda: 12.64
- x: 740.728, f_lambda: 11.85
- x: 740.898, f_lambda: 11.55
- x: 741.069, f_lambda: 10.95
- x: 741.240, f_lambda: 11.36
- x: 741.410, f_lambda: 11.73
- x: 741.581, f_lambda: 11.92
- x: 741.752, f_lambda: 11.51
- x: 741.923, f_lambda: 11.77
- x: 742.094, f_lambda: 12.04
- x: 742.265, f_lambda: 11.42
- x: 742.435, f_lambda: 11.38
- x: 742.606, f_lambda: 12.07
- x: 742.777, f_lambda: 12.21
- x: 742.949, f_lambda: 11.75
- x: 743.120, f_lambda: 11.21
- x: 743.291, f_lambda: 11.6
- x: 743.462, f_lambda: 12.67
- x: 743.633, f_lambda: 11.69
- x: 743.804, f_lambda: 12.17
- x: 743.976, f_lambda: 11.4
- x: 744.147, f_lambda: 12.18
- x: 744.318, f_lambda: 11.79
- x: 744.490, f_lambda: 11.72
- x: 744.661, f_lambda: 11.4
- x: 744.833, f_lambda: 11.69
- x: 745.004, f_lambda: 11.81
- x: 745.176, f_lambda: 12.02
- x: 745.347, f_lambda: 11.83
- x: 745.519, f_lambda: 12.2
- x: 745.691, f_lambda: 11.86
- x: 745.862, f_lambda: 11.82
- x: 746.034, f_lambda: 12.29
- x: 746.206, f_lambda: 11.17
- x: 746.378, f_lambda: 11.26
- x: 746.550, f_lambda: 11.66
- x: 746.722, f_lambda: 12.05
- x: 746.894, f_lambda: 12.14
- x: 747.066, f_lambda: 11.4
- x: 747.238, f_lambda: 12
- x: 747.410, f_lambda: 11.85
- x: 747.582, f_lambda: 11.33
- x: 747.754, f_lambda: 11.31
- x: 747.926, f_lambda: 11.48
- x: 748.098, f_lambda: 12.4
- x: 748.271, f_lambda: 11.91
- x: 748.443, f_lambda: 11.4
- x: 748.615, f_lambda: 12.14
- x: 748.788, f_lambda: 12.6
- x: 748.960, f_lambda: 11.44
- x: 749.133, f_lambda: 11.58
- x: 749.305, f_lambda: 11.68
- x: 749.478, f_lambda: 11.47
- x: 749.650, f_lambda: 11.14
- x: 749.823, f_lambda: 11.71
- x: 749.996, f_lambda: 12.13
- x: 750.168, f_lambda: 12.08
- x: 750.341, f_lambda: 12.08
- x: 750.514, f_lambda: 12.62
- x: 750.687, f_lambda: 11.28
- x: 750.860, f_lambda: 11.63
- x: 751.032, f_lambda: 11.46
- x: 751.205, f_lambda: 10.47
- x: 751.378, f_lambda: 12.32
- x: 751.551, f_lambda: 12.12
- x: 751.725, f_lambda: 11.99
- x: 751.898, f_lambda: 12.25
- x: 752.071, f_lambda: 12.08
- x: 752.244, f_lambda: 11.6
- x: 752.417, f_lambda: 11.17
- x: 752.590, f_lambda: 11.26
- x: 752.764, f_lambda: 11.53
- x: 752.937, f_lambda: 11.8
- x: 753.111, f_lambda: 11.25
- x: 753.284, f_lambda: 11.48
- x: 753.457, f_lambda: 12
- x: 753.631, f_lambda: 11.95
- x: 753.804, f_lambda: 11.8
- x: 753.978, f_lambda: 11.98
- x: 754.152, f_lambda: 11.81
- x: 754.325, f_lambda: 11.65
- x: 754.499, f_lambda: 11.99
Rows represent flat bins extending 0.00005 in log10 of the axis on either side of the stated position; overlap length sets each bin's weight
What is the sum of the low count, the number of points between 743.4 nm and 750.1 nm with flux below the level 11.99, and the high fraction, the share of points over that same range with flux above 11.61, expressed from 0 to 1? 26.7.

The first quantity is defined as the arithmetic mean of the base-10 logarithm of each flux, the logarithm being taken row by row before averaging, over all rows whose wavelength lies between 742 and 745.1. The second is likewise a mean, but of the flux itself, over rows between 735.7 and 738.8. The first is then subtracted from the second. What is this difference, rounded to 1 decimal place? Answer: 10.9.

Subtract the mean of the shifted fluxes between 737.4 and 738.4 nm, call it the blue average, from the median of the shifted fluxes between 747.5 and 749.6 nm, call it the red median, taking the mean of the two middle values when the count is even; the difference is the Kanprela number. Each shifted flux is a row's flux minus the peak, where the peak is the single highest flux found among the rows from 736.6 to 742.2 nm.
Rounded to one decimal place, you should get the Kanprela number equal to -0.5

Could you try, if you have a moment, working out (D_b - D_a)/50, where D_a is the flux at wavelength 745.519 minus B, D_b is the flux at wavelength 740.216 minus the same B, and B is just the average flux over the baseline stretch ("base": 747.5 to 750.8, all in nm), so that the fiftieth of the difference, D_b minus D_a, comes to -0.031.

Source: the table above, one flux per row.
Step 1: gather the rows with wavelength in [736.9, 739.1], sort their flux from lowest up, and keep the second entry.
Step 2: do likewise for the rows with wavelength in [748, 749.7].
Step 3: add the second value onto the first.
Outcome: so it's 22.7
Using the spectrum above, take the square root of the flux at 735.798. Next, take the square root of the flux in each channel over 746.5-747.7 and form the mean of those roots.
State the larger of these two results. 3.43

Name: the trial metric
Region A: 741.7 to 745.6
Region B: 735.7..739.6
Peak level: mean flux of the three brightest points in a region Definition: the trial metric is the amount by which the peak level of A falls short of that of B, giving 0.40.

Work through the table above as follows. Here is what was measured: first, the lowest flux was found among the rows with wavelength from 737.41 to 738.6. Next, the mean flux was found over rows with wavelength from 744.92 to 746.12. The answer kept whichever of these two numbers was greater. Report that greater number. 12.0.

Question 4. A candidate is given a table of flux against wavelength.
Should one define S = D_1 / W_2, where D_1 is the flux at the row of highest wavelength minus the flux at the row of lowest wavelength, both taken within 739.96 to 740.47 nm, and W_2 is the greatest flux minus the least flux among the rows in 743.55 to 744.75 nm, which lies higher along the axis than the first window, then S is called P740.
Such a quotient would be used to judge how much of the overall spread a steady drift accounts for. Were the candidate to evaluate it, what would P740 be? 1.4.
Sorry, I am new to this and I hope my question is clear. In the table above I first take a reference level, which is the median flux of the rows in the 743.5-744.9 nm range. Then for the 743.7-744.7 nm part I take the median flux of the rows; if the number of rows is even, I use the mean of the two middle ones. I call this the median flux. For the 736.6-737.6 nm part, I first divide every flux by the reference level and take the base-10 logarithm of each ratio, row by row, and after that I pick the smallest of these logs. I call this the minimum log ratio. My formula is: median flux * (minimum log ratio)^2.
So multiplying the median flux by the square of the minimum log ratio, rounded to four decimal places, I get 0.0014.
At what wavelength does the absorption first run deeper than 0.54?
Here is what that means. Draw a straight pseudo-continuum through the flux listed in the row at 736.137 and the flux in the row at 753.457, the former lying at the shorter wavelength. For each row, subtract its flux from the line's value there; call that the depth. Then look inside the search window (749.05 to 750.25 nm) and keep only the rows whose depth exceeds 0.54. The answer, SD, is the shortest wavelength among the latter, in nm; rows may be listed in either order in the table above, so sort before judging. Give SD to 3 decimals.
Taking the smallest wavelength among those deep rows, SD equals 749.133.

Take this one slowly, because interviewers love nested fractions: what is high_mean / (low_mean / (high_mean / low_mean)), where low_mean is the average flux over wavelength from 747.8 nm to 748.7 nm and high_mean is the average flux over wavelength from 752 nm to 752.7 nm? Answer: 0.94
